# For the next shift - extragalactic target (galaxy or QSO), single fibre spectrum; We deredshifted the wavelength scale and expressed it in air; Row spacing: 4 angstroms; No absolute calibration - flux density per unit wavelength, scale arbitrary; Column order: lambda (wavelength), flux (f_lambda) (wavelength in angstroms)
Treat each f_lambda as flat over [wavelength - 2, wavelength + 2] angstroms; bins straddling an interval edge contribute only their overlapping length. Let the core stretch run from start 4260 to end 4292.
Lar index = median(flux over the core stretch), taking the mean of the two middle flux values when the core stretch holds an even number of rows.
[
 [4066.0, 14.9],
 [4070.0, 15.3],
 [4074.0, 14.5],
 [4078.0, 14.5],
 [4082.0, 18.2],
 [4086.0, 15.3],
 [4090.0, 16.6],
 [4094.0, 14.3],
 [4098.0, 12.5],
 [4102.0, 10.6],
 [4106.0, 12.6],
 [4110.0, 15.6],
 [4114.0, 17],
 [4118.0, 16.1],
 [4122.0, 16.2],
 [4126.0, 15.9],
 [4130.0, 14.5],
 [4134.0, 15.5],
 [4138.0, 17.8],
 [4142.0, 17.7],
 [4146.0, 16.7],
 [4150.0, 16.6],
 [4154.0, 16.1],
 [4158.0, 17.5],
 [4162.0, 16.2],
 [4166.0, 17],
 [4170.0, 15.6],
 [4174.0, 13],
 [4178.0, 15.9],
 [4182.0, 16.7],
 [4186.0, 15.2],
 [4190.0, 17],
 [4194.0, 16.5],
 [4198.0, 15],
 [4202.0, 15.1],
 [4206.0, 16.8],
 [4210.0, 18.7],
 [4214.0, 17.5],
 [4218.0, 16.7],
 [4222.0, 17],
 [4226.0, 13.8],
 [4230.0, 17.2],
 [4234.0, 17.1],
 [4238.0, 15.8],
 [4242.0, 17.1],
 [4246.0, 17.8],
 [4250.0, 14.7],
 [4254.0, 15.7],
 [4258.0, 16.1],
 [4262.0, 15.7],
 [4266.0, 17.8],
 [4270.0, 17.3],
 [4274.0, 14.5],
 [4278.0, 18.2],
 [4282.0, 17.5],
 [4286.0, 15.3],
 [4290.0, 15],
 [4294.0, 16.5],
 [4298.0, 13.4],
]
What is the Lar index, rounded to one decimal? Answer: 16.5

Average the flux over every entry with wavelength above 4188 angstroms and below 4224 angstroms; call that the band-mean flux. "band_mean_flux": 16.7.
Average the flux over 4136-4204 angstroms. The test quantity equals 16.2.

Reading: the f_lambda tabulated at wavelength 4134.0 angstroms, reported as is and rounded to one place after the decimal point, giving 15.5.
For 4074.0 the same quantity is 14.5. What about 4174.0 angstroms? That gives 13.0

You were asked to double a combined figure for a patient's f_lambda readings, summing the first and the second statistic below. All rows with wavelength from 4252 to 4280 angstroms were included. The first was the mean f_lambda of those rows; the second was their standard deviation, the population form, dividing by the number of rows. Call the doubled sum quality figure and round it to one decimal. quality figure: 35.4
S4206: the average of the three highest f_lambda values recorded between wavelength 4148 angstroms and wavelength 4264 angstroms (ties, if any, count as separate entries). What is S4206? 18.0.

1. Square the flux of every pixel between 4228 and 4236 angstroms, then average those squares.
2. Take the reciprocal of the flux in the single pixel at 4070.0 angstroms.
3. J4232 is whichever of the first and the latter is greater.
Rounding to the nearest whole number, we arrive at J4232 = 294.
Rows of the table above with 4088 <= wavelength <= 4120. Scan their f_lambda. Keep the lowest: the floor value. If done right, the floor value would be 10.6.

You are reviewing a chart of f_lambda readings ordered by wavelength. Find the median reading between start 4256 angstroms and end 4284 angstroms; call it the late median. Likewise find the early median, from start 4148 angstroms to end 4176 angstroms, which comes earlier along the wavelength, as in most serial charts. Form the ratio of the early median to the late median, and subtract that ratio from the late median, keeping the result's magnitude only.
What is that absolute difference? 16.4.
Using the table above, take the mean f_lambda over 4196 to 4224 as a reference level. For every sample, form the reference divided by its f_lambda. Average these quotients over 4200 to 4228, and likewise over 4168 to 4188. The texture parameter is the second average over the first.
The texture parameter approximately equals 1.079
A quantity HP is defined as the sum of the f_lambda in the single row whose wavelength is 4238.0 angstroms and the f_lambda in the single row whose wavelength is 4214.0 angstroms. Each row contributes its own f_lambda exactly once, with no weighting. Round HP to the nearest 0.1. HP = 33.3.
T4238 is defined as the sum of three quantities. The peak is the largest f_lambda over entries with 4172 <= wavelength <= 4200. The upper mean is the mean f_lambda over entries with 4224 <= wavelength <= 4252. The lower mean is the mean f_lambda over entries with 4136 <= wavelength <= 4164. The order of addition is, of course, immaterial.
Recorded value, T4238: 50.2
